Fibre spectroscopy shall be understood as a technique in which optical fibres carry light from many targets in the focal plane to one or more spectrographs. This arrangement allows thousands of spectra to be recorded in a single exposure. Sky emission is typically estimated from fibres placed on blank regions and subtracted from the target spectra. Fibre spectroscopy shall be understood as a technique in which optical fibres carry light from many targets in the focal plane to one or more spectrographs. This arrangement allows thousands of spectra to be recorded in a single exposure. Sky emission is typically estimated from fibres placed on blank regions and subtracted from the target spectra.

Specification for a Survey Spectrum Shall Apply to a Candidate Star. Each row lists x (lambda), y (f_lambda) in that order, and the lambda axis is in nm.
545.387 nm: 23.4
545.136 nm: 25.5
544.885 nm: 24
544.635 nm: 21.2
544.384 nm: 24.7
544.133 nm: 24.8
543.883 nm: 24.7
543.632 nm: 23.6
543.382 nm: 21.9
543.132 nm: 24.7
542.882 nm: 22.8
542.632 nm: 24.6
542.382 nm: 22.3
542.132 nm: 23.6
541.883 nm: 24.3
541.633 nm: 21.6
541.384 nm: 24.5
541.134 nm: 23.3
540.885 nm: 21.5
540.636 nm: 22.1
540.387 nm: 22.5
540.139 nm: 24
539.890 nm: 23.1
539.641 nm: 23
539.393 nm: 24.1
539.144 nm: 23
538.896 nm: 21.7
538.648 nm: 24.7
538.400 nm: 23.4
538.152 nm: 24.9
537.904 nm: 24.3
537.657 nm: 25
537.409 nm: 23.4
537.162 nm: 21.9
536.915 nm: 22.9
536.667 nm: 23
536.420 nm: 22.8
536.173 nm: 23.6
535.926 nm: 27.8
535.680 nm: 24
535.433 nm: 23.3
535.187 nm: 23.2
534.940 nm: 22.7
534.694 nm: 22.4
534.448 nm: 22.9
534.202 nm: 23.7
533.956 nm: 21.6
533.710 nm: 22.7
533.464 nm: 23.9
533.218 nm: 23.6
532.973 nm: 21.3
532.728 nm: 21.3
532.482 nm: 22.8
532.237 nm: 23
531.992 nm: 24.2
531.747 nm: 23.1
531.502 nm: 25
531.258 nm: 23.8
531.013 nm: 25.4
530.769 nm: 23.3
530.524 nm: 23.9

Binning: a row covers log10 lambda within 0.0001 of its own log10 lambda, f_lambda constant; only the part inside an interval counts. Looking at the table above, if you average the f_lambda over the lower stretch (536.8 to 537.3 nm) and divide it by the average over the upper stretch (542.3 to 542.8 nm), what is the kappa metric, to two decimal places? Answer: 0.96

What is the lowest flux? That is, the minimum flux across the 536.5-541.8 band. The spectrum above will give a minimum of 21.5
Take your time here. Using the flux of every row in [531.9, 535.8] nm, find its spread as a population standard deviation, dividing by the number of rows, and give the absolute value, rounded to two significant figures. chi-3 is 0.88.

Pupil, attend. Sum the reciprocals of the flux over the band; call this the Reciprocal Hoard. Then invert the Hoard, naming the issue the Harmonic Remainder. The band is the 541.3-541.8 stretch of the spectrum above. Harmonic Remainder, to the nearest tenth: 11.5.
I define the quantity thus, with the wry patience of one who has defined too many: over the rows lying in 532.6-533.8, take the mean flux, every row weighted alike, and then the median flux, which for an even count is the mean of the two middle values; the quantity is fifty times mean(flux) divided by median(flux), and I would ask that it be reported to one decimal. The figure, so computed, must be 49.7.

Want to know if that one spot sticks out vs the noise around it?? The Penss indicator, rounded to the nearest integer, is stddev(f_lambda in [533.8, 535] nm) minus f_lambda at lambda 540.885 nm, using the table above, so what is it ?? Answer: -21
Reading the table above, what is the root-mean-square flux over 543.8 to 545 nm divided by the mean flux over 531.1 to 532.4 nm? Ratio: 1.00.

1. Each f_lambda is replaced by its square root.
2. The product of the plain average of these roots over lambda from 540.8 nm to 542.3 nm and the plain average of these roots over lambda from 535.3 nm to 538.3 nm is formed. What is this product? 23.5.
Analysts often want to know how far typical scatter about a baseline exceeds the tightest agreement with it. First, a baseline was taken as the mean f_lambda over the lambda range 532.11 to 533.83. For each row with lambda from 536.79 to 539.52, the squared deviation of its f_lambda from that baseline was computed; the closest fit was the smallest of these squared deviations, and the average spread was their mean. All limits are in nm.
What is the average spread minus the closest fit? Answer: 2.0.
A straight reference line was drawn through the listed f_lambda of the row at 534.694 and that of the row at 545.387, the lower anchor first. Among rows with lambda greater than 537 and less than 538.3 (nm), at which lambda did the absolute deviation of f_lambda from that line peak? 537.657 nm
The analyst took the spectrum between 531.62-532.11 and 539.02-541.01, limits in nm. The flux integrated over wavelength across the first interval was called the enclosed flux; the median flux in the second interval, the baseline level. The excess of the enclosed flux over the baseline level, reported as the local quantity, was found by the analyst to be -11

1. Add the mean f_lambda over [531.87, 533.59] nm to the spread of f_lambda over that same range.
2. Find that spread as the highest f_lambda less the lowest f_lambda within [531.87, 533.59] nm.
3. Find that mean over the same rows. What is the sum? 25.8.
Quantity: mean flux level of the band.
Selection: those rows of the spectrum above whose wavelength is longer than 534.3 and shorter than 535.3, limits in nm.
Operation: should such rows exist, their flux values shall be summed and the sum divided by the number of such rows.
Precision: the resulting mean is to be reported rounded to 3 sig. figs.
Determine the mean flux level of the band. 22.8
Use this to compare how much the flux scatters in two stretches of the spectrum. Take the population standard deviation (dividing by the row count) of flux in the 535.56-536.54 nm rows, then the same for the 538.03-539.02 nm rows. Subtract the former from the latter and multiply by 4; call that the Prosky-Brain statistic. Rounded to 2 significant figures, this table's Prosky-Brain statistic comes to -2.6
